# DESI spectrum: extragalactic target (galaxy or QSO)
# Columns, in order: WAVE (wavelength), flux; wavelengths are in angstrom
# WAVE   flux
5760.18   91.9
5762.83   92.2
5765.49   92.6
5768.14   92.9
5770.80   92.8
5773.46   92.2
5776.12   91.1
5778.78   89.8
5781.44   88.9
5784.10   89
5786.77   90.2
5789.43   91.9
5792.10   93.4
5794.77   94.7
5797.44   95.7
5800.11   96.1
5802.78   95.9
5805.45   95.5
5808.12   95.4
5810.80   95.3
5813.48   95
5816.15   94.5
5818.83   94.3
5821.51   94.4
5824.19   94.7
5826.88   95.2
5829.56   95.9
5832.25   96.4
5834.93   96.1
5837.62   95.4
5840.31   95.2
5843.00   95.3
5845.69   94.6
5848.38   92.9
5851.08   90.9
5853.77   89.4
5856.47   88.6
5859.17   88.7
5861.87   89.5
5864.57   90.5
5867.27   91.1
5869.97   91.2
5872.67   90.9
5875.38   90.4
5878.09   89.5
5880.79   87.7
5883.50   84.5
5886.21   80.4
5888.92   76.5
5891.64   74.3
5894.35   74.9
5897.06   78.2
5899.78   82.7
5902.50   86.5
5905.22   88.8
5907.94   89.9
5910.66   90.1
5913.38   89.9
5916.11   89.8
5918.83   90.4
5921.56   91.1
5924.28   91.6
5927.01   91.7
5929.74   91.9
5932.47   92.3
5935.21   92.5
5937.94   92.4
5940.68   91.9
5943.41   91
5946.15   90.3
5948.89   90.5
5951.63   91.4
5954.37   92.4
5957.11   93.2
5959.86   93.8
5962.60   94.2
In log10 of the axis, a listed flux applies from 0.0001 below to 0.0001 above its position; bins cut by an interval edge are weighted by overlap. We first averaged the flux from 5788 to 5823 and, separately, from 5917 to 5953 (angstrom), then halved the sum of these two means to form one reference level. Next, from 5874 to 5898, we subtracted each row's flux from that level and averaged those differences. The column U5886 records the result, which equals 11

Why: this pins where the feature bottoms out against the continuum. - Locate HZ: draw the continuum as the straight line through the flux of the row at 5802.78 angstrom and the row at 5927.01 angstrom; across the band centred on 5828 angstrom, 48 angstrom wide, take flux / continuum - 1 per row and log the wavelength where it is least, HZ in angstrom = 5851.08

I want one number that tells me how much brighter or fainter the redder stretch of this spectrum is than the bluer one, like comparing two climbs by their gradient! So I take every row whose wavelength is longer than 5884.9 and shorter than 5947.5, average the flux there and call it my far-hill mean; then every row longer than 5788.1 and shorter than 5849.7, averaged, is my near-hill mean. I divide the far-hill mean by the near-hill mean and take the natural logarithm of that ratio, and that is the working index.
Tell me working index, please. -0.083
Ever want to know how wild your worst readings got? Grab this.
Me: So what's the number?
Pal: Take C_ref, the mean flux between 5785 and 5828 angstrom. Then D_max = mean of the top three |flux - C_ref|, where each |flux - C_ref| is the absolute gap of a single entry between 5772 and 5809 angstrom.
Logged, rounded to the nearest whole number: 5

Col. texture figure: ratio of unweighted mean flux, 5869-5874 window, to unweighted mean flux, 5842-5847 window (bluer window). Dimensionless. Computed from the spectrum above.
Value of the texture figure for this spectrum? 0.96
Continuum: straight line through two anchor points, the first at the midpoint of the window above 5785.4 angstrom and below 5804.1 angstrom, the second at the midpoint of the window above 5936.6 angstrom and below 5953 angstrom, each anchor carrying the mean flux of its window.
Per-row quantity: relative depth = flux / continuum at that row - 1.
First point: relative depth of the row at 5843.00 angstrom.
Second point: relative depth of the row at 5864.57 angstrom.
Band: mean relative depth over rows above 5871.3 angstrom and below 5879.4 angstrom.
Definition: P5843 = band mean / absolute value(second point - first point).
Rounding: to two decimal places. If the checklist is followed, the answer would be -0.51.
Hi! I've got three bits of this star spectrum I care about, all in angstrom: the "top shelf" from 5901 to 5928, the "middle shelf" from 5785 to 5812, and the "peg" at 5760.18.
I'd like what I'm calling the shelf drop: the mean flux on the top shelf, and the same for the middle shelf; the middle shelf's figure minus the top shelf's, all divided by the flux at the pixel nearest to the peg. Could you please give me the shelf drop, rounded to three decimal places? 0.048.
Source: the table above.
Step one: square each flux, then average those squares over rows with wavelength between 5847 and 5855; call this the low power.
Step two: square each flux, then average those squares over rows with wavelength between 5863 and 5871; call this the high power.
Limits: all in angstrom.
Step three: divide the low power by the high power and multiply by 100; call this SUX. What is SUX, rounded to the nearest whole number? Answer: 100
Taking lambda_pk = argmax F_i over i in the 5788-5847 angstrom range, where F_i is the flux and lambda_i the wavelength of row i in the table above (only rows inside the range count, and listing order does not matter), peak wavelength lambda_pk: 5832.25 angstrom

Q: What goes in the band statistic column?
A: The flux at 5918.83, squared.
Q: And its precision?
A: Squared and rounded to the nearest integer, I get 8172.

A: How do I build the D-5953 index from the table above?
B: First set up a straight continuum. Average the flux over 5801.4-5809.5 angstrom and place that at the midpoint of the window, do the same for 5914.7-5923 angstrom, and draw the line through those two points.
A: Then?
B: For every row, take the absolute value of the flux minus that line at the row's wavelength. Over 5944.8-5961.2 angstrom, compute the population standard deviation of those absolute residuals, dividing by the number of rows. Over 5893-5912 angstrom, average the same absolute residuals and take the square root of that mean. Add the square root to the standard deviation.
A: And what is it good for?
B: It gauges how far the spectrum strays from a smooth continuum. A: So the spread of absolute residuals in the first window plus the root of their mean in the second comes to 4.1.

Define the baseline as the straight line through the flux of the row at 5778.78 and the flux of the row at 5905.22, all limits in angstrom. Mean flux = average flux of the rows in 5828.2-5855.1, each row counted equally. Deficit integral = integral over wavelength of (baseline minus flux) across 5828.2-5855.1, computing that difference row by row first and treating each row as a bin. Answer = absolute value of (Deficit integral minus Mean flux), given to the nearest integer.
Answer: 226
